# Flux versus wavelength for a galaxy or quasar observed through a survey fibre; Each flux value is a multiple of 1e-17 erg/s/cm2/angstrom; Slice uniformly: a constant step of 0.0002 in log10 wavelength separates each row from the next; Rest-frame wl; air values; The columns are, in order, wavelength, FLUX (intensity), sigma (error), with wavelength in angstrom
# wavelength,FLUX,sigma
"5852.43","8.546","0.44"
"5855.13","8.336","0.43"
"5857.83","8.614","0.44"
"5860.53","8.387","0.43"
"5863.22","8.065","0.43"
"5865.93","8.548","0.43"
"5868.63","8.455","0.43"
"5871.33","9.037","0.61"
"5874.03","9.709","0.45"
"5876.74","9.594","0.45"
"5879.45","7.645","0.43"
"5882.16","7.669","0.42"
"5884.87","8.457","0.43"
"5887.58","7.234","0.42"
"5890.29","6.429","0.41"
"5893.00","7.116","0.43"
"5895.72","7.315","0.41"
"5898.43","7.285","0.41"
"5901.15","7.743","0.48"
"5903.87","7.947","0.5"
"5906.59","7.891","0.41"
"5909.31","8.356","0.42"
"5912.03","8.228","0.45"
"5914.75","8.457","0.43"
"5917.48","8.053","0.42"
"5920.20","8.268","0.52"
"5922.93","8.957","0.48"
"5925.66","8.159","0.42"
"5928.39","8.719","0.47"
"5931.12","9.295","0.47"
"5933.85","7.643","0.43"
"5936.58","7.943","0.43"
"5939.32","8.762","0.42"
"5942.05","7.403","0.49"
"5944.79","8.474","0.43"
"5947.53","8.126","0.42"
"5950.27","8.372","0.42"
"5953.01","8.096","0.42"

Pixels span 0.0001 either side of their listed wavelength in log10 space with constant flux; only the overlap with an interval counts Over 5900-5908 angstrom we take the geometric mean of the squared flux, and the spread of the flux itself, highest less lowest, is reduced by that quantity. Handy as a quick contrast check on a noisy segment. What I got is -61.6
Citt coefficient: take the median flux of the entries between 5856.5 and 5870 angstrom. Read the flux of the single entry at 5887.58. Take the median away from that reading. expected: -1.2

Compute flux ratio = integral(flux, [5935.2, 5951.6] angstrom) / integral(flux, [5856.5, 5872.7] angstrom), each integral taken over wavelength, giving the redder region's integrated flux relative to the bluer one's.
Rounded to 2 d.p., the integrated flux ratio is 0.97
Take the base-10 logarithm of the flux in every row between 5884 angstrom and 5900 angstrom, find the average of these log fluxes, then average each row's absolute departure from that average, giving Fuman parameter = 0.0224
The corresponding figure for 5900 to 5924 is 0.0142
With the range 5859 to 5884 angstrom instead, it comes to 0.0292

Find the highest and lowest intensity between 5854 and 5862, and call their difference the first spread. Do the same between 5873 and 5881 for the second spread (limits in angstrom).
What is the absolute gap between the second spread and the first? 1.8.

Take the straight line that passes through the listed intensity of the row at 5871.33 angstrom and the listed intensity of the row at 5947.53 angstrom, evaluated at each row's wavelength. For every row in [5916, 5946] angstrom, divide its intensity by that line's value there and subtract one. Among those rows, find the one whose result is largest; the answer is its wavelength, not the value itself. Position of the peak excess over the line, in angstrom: 5931.12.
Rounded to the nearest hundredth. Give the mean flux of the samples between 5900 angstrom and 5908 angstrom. 7.86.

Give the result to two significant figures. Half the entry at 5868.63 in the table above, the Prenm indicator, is 4.2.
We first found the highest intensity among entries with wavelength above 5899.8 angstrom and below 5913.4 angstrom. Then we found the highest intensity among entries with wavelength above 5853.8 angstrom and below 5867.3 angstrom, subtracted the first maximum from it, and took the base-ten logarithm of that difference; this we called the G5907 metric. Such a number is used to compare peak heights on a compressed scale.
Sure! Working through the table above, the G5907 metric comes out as -0.59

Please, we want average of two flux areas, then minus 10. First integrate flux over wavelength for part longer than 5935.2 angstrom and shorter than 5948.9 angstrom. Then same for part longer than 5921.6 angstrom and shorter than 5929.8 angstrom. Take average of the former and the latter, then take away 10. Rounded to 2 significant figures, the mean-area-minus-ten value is 81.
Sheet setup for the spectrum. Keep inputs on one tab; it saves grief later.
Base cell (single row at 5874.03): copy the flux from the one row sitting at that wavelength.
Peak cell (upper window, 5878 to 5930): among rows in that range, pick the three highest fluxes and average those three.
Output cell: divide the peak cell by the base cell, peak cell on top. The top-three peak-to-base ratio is 0.90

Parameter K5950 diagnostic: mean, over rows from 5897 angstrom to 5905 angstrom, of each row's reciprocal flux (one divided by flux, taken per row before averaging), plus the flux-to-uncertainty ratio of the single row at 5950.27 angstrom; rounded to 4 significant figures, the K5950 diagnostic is 20.06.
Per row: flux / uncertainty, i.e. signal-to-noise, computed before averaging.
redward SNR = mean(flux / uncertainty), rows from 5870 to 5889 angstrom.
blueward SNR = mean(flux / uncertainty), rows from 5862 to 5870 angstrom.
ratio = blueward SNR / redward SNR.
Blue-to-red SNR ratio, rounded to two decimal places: 1.04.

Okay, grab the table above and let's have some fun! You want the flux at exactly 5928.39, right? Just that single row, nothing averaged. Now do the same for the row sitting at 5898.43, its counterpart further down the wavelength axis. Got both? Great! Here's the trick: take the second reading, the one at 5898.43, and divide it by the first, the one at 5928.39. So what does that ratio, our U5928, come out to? 0.84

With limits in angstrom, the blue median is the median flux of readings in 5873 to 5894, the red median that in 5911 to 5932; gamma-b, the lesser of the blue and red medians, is 7.7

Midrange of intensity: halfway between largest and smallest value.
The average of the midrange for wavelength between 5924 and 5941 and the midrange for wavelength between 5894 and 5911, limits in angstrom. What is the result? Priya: 8.1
